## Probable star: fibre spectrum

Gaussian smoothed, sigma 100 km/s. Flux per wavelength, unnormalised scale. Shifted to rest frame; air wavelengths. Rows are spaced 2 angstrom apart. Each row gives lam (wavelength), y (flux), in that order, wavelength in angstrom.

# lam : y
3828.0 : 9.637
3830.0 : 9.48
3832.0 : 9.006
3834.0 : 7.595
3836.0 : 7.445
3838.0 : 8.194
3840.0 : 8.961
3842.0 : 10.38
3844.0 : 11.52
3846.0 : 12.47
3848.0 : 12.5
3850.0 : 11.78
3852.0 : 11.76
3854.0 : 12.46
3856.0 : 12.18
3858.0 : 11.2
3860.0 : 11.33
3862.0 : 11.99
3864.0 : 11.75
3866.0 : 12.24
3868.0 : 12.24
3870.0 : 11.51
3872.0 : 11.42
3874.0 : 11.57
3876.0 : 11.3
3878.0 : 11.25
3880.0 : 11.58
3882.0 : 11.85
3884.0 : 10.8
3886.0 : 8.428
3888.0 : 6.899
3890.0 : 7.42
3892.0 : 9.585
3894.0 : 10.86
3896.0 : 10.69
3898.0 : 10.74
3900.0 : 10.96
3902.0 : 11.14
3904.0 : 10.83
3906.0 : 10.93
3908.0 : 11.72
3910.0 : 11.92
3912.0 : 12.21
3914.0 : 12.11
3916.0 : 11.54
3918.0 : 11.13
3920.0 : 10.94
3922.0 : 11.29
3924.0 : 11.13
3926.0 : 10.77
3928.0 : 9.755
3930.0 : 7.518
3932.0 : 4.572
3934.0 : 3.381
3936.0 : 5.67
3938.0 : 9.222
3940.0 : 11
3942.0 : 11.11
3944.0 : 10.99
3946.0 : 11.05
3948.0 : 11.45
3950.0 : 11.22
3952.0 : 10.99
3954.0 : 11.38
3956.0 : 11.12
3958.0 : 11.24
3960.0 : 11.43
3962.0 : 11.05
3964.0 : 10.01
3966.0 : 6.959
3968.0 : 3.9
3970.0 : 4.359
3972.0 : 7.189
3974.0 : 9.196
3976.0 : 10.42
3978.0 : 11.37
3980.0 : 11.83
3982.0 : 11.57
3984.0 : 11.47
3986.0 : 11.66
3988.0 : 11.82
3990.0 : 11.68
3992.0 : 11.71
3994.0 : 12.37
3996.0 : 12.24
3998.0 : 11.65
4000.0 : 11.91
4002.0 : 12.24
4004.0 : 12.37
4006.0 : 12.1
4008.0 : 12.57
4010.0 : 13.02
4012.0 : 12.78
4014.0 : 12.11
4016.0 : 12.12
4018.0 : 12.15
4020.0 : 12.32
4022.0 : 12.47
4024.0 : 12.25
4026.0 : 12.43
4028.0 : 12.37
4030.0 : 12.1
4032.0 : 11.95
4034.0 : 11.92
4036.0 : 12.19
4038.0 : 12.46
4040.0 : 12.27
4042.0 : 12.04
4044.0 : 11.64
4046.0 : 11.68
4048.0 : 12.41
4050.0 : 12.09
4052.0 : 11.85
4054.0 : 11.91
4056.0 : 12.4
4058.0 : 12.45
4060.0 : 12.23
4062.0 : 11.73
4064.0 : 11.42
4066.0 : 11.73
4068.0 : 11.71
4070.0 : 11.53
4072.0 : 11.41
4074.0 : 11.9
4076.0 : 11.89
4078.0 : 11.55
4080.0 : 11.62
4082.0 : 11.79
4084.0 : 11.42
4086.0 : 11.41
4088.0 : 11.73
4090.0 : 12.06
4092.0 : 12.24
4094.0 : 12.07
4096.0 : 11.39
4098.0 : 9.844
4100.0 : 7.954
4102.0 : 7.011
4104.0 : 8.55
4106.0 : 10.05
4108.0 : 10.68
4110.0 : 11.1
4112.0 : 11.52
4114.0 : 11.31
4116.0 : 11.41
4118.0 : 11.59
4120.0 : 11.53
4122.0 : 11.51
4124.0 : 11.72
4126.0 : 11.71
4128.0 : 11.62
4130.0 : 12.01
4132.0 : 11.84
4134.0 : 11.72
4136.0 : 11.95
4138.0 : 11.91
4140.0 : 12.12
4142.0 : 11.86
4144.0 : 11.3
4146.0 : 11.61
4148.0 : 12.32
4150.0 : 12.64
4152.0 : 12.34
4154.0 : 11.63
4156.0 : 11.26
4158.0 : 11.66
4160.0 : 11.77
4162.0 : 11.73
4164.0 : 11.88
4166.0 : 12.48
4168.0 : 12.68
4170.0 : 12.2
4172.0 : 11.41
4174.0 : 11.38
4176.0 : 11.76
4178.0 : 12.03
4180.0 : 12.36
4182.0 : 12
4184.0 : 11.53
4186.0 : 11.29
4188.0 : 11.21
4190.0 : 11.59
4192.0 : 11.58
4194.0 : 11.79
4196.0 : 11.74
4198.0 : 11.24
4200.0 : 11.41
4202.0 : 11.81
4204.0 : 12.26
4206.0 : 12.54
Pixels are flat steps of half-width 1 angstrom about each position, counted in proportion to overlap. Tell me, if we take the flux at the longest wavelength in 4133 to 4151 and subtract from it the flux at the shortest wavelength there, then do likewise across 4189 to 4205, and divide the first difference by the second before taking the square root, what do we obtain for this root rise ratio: 1.2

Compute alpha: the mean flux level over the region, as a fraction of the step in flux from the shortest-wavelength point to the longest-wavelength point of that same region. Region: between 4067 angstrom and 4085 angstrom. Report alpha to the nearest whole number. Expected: -40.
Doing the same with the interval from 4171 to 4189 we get -58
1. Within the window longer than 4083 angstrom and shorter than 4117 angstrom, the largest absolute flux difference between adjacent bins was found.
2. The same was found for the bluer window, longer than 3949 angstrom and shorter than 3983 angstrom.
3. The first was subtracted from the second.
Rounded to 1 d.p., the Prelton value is 1.2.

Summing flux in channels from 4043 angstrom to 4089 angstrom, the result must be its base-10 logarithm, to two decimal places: 2.43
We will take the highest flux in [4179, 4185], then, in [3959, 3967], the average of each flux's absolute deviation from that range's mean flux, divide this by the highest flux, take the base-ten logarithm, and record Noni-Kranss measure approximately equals -0.9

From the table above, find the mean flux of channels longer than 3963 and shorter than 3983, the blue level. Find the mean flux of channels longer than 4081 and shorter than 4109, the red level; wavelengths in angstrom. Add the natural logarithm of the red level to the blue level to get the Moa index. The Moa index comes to 11.0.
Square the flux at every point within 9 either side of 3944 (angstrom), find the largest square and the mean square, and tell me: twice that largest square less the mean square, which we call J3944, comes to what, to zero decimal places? 153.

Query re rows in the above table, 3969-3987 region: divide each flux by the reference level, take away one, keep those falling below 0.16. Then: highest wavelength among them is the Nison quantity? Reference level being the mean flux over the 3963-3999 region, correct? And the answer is 3986.0 angstrom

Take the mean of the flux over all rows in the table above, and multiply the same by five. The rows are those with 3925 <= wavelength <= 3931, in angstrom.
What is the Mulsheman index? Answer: 46.7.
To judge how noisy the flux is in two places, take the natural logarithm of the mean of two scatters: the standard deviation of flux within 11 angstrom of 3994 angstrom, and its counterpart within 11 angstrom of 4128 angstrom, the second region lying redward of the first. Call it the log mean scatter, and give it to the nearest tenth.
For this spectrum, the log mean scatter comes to -1.4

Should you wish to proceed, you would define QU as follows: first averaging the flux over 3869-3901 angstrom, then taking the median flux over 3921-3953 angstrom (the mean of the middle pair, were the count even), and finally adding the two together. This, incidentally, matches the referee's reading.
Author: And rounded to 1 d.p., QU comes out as 21.4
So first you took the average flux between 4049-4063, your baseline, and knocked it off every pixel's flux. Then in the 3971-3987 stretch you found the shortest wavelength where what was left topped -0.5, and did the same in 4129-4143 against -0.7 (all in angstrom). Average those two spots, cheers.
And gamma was 4055 angstrom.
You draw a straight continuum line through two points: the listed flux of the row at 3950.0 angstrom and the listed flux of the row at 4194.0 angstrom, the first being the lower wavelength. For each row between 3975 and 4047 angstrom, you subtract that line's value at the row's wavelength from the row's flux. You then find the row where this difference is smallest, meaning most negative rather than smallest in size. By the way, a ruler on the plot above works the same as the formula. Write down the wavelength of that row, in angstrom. 3976.0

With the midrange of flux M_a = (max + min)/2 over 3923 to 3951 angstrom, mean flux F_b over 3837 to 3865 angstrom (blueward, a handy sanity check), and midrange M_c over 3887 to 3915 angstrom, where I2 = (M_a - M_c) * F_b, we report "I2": -24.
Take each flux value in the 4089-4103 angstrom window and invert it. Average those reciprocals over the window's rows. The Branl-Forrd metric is 0.101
